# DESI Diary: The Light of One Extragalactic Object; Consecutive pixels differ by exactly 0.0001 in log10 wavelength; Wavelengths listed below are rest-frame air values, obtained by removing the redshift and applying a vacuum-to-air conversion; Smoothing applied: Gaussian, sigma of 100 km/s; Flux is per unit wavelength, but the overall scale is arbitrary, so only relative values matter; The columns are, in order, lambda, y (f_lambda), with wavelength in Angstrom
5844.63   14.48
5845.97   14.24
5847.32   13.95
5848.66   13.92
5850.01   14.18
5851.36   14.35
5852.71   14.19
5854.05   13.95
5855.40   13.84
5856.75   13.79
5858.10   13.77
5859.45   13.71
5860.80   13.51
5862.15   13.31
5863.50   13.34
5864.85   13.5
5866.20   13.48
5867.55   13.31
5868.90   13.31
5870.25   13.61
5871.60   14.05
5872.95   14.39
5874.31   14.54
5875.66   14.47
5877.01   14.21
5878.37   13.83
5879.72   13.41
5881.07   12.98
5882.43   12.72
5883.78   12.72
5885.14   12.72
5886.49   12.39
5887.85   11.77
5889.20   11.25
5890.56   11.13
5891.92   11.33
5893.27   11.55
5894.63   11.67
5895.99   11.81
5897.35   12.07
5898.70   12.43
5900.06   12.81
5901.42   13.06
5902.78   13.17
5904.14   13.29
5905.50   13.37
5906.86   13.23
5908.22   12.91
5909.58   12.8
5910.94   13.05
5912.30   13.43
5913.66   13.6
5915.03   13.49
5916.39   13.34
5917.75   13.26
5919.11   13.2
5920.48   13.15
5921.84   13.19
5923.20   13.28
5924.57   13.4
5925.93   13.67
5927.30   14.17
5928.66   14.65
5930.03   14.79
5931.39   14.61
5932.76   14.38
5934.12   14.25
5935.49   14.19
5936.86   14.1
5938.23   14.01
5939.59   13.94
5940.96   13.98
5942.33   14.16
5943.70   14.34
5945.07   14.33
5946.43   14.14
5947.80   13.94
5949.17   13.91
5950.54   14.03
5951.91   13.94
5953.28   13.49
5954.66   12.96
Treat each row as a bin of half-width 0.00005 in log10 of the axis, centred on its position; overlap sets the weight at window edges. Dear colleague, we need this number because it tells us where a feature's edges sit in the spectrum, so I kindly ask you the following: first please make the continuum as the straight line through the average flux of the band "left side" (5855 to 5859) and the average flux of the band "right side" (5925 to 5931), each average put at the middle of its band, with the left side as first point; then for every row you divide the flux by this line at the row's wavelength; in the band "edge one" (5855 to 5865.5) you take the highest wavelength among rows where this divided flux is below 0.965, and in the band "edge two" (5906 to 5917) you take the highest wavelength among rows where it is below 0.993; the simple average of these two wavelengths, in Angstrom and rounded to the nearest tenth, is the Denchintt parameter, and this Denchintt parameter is 5889.9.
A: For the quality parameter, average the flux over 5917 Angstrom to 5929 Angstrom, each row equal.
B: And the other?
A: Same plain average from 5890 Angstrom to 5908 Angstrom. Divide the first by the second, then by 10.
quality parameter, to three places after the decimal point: 0.109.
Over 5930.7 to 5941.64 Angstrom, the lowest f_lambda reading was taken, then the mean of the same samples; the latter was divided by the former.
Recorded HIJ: 1.02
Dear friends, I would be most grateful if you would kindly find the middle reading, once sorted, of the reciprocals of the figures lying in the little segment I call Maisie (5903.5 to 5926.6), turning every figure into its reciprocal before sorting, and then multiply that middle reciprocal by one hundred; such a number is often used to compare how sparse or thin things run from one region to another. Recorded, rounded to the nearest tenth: 7.5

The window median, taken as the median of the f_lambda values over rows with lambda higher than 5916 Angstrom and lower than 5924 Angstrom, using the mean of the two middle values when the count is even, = 13.23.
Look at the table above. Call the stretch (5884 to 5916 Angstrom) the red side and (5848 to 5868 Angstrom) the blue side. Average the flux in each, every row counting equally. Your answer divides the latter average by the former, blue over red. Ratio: 1.10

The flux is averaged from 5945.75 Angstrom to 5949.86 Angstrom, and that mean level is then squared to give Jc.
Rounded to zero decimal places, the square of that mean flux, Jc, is 196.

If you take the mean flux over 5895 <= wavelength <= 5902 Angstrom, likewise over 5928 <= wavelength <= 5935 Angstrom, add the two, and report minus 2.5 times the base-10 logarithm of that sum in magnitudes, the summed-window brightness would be -3.58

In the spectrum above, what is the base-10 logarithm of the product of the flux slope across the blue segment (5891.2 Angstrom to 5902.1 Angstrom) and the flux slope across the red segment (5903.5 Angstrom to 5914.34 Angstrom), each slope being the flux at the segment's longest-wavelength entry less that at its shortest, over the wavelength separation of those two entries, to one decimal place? -2.2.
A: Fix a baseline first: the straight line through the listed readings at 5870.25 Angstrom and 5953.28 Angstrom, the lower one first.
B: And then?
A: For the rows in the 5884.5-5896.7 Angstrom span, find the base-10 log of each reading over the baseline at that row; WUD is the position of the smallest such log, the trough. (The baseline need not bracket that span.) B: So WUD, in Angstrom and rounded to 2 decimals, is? 5890.56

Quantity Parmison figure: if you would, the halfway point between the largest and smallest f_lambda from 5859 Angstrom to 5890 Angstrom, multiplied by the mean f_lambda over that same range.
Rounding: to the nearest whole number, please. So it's 172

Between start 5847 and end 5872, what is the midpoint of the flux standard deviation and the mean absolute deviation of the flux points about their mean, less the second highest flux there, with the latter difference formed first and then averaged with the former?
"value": -6.80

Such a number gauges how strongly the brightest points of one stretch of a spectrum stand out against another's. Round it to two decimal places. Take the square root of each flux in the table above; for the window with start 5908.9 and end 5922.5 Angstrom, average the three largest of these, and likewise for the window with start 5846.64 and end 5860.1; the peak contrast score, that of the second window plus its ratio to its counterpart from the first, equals 4.80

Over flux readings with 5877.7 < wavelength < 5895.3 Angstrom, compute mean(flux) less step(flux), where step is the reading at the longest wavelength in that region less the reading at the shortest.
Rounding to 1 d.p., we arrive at 14.4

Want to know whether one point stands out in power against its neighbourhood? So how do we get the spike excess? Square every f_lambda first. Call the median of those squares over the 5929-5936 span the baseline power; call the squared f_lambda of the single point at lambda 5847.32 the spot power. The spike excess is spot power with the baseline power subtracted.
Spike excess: -12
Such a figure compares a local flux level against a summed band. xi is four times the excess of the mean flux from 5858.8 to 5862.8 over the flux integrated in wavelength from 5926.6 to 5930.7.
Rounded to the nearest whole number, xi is -184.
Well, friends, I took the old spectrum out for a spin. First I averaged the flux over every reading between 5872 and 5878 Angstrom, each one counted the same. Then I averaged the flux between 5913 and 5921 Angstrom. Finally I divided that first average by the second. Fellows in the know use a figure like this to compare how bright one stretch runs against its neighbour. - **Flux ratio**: 1.08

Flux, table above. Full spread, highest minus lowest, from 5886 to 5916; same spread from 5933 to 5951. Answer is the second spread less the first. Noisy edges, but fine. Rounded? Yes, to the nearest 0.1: -2.0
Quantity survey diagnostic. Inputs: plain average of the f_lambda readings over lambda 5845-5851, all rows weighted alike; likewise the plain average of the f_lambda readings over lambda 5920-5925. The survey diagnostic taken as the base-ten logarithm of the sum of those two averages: 1.44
